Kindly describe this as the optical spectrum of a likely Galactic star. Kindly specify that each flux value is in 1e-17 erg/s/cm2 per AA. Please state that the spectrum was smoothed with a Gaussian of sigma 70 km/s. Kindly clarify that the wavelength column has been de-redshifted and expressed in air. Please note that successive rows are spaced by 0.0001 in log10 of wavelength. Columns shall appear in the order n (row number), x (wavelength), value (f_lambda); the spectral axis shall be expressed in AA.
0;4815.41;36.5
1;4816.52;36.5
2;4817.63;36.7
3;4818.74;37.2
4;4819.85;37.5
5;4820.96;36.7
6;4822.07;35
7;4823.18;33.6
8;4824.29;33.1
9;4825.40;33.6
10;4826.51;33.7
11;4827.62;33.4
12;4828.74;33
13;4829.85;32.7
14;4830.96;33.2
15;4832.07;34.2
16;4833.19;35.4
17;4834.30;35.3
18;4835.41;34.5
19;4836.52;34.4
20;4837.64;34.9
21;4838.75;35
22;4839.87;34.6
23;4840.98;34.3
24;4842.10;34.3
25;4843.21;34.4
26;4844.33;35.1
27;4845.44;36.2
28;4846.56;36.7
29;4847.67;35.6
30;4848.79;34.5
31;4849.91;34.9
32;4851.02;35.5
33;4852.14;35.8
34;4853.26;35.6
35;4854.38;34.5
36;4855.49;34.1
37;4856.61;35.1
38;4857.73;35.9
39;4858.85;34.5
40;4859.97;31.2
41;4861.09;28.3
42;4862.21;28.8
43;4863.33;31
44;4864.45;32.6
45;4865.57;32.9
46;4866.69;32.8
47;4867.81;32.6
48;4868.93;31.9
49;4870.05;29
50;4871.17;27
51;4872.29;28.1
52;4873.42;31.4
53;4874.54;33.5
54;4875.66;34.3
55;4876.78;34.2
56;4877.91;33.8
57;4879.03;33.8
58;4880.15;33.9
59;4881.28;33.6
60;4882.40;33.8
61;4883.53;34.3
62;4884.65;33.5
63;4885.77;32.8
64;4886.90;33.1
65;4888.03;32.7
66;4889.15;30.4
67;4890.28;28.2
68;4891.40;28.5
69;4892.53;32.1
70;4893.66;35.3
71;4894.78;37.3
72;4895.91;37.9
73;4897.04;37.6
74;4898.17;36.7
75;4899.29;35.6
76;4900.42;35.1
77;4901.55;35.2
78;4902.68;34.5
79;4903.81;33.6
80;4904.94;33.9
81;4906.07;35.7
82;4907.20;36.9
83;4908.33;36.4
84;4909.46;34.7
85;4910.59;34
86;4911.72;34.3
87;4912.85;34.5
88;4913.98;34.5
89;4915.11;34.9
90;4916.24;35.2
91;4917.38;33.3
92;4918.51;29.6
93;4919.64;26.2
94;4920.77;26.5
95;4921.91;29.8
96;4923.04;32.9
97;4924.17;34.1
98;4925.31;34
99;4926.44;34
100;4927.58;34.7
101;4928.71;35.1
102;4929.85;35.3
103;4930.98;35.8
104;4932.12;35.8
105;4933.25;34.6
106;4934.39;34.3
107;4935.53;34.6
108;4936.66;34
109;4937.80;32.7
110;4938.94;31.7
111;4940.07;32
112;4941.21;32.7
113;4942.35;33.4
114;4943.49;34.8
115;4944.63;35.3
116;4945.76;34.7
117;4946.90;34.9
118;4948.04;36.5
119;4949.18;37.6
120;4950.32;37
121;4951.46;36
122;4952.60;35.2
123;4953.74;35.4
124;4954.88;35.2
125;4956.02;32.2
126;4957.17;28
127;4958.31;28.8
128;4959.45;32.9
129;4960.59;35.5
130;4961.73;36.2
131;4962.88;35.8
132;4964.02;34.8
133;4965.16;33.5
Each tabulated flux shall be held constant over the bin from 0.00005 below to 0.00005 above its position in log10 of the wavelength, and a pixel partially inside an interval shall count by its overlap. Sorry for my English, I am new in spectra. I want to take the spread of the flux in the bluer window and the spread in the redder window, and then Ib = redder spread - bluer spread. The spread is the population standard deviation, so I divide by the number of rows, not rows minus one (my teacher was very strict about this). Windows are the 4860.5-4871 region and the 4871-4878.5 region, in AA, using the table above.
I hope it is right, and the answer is 1.0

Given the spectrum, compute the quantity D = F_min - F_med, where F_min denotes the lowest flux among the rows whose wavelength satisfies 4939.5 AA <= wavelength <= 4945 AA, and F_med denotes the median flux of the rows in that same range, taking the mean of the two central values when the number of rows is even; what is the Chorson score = -1.4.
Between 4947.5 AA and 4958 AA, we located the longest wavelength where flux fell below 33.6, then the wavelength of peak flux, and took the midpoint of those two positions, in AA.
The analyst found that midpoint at 4953.2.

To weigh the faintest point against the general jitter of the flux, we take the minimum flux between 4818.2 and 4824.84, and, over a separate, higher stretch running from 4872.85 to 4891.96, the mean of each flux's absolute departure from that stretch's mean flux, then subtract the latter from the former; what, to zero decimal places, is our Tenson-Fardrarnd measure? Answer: 32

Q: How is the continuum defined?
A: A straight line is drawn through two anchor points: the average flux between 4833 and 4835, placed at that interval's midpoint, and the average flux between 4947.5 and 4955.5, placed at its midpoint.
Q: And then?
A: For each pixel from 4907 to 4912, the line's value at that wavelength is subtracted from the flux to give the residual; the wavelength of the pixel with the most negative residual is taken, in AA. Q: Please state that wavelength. 4910.59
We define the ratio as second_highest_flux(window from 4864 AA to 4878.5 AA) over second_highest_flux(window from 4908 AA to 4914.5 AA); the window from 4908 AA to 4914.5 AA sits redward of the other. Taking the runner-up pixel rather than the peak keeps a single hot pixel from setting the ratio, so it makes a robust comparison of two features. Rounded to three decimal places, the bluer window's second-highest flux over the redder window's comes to 0.986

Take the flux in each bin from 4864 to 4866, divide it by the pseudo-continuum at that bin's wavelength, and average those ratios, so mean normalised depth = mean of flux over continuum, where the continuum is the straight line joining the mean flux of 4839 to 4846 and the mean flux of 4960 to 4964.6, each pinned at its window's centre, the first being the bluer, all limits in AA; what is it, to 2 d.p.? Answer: 0.94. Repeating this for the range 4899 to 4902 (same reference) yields 1.00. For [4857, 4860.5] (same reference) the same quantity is 0.97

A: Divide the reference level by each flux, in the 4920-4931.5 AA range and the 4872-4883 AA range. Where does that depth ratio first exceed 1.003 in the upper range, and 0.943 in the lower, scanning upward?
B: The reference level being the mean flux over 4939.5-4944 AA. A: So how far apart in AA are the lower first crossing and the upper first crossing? 48.5 AA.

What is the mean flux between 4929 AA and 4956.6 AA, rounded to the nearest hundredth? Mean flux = 34.65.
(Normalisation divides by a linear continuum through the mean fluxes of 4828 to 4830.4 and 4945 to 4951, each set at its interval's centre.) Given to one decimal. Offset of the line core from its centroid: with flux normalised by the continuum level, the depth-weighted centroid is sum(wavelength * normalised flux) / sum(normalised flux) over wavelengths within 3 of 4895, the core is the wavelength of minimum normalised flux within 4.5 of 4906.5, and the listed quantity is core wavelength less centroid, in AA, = 8.9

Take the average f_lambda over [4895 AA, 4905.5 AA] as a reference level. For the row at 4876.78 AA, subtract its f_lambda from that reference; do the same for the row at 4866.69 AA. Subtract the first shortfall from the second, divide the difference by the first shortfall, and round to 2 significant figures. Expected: 1.0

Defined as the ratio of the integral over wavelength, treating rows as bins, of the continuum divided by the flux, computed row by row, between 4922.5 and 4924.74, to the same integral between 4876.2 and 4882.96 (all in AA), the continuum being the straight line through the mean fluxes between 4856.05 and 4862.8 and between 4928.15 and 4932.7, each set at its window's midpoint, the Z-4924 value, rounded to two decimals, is 0.36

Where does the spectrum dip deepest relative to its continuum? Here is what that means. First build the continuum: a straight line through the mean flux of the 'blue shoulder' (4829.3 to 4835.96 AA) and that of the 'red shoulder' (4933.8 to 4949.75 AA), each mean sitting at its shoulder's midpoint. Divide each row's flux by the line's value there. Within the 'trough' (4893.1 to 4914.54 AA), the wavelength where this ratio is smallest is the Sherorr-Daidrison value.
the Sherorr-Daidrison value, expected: 4903.81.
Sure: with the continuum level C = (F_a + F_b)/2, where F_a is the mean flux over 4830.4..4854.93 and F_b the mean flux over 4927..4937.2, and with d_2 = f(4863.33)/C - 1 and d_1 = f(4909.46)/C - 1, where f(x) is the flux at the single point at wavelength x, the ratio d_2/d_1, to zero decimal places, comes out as 17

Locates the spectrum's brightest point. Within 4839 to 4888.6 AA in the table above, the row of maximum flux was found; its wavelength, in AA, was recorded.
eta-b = 4846.56 AA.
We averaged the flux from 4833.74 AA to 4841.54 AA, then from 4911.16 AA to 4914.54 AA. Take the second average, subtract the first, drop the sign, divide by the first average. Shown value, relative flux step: 0.008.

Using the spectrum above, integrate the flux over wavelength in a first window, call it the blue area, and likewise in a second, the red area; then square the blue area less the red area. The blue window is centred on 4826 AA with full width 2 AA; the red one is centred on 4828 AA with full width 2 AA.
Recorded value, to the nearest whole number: 1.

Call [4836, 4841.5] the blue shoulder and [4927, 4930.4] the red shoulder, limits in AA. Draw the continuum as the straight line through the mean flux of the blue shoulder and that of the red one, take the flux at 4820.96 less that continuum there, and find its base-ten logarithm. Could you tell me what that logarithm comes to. 0.33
